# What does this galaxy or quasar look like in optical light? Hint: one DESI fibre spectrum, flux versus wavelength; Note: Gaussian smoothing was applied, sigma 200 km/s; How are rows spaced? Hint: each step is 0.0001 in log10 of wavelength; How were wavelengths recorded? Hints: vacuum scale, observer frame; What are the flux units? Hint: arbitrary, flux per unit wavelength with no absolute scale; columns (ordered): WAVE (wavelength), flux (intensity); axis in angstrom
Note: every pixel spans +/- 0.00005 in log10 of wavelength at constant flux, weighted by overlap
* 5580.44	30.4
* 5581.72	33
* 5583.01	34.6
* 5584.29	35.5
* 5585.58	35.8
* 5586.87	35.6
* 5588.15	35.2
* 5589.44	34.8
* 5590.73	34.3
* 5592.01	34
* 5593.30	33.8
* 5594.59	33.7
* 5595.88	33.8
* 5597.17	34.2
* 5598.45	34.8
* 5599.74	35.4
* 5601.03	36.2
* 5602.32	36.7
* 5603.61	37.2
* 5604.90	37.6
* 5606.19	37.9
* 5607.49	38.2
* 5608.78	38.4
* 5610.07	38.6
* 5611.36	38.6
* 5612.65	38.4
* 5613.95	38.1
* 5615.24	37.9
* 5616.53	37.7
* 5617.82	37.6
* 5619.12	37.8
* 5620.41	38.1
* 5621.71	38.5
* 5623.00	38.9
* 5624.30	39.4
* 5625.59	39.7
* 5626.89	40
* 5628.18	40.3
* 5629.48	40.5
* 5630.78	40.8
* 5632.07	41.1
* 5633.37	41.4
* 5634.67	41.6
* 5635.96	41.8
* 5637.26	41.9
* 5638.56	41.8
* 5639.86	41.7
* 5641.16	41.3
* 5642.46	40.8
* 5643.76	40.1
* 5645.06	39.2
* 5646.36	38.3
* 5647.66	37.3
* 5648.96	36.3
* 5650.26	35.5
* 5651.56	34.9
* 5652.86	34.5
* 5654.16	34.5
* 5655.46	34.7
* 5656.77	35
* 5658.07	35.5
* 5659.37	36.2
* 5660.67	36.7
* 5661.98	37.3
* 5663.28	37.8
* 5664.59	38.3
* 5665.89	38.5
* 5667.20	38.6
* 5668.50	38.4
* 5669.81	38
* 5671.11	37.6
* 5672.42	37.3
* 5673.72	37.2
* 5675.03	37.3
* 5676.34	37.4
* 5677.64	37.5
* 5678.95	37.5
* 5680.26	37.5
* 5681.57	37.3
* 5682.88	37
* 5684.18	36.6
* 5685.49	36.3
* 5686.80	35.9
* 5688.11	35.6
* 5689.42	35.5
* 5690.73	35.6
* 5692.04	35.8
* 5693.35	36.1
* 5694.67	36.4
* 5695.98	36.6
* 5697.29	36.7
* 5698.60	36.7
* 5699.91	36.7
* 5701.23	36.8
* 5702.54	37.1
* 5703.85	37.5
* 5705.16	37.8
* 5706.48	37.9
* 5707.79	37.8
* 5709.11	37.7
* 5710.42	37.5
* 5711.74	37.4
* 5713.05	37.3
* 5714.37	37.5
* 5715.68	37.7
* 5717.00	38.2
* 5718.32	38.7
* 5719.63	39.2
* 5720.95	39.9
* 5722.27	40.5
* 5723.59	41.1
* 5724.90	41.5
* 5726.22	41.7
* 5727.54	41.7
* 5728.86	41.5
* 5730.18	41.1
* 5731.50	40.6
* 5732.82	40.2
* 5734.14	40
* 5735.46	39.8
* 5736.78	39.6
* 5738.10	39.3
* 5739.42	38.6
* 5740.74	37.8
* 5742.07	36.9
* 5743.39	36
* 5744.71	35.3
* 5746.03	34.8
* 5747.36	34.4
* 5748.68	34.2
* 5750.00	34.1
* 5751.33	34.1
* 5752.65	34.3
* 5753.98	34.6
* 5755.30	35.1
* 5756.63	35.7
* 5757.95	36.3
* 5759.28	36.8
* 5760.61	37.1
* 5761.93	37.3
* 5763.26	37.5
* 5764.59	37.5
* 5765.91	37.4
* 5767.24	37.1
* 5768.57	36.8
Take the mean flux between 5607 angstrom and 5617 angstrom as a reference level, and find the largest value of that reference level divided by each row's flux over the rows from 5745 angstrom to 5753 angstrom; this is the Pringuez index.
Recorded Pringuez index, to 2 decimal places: 1.12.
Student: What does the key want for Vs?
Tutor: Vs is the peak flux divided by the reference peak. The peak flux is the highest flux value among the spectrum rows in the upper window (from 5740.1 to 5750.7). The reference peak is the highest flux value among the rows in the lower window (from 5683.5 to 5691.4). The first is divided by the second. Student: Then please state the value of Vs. 1.03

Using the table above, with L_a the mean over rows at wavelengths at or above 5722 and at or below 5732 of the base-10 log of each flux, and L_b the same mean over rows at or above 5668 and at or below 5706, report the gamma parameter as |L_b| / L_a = 0.970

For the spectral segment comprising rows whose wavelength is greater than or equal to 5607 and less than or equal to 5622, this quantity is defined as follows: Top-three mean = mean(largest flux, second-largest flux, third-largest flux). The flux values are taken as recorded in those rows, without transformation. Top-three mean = 38.6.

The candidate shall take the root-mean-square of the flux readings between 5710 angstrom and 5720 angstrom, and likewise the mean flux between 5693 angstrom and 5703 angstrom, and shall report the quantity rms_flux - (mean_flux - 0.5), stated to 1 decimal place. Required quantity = 1.8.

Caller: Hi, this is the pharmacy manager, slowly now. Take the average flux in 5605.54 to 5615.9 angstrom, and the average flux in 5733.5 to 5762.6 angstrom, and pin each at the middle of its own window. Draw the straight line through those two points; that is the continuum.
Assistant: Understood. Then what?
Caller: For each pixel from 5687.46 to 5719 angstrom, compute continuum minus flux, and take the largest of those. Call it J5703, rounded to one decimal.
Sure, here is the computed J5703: 1.7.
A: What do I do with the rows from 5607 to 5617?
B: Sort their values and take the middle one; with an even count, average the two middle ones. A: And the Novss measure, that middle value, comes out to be 38.3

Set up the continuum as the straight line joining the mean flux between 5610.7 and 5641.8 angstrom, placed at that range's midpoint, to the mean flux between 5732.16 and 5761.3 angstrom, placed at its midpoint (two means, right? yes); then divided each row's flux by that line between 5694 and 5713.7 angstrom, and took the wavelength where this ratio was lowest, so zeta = 5694.67 angstrom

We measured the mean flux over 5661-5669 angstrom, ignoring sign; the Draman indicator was 38.1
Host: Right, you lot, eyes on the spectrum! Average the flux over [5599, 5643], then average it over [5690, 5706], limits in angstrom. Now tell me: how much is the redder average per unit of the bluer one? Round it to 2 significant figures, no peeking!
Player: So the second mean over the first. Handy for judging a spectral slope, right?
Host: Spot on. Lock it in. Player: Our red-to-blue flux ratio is 0.94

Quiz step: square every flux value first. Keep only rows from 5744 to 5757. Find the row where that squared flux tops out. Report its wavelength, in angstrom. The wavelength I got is 5756.63 angstrom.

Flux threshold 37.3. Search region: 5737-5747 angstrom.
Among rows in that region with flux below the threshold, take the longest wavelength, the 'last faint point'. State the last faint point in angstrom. 5746.03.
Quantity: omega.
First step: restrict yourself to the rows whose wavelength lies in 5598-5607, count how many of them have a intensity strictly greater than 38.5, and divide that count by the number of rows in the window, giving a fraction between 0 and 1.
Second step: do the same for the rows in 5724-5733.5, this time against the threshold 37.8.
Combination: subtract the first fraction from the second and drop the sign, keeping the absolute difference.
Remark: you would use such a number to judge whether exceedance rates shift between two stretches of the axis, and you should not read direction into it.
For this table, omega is 1.0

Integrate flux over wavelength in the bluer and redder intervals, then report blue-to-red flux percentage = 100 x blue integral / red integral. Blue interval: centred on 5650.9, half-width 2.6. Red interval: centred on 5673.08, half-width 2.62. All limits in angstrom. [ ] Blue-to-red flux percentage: 94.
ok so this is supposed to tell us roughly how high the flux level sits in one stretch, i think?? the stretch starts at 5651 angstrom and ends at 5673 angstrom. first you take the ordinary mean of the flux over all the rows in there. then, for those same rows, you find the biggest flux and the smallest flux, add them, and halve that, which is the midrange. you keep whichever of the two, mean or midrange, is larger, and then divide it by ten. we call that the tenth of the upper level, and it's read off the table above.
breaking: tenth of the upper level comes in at 3.67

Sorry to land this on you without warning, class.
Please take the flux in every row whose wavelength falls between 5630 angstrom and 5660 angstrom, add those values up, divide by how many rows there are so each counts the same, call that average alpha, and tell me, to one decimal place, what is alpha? 38.5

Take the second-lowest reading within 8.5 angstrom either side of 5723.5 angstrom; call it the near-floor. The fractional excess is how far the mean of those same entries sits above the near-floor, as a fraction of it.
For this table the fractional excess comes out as 0.054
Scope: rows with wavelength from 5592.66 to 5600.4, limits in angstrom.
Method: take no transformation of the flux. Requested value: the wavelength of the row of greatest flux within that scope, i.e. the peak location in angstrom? 5599.74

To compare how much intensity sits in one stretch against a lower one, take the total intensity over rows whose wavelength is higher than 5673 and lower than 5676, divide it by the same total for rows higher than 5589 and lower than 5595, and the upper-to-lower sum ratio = 0.44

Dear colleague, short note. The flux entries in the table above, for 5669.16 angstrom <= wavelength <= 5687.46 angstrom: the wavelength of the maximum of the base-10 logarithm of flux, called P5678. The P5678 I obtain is 5669.81 angstrom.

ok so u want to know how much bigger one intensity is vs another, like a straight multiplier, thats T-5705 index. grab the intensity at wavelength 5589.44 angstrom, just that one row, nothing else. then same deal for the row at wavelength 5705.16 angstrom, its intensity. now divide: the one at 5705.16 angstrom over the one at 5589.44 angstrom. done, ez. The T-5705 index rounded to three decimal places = 1.086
